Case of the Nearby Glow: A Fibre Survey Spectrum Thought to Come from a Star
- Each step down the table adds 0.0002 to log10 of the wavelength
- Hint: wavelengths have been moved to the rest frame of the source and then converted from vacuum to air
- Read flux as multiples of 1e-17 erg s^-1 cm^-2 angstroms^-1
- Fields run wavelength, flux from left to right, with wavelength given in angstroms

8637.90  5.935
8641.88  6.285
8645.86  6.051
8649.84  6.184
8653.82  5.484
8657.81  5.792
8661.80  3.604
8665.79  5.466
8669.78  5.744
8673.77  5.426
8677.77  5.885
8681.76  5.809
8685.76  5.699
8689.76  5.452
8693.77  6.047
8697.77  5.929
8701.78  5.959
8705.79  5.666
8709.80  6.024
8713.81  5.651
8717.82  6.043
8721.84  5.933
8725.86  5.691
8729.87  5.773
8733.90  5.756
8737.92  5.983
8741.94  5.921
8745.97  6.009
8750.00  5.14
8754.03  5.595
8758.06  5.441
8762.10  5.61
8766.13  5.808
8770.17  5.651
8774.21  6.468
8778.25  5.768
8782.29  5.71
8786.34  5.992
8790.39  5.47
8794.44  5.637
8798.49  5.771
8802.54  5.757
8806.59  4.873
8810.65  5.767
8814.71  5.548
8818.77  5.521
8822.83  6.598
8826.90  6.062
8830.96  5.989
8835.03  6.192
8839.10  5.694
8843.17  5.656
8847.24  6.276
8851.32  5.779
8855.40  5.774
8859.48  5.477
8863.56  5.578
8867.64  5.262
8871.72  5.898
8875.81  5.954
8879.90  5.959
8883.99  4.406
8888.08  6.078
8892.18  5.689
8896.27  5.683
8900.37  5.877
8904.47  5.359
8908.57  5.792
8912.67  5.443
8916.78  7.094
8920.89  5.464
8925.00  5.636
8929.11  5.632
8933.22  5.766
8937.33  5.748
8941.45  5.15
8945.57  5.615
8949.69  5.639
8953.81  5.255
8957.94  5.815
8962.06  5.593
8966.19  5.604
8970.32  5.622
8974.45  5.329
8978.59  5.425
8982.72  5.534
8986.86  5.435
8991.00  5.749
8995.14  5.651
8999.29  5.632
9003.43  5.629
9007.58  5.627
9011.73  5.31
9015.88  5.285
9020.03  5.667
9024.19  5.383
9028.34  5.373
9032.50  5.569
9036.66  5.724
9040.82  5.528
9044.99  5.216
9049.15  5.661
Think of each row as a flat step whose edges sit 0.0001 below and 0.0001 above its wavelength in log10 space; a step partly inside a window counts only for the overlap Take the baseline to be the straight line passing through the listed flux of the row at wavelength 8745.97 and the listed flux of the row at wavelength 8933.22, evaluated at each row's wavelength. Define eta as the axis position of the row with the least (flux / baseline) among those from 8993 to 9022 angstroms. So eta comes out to 9015.88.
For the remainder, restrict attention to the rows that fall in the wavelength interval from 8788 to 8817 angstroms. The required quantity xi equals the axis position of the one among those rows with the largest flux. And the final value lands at 8798.49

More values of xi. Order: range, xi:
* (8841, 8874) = 8847.24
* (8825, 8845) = 8835.03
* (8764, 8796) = 8774.21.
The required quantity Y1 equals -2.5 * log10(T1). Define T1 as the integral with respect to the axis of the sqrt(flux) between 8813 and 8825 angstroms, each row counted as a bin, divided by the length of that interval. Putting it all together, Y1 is -0.962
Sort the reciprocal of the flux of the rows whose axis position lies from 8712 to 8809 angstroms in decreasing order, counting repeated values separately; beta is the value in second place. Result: 0.195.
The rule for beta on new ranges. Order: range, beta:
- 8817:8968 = 0.194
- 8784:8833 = 0.183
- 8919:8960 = 0.190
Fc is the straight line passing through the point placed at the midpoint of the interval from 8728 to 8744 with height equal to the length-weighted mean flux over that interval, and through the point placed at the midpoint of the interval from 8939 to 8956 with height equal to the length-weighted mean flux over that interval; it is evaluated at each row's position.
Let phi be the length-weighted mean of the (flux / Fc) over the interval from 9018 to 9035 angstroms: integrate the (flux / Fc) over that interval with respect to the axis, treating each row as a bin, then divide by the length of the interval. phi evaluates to 1.046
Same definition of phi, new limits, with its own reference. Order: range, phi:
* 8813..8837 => 1.056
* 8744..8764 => 0.955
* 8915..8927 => 1.103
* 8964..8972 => 1.043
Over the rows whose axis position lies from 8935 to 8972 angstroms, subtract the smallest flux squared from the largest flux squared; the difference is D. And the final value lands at 7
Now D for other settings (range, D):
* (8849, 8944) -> 31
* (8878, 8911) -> 18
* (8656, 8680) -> 22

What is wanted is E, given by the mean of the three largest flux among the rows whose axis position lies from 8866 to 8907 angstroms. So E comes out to 6.00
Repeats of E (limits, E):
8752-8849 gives 6.45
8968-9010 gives 5.68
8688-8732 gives 6.04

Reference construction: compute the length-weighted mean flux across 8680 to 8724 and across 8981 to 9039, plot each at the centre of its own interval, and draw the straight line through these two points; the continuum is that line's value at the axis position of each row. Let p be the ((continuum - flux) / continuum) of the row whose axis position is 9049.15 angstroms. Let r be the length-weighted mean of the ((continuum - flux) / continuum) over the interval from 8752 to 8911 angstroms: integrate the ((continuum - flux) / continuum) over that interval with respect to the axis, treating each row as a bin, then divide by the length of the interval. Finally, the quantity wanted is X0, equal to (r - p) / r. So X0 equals -9.1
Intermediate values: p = -0.029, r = -0.003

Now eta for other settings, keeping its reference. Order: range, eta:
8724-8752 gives 8750.00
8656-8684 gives 8661.80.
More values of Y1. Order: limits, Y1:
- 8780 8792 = -0.948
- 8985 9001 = -0.937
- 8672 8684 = -0.946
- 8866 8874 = -0.936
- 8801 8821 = -0.925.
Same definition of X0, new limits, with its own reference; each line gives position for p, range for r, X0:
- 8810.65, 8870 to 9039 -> -1.0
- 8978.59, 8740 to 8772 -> -0.1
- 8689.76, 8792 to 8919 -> 6.8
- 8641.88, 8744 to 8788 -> 13.1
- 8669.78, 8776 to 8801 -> -4.8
